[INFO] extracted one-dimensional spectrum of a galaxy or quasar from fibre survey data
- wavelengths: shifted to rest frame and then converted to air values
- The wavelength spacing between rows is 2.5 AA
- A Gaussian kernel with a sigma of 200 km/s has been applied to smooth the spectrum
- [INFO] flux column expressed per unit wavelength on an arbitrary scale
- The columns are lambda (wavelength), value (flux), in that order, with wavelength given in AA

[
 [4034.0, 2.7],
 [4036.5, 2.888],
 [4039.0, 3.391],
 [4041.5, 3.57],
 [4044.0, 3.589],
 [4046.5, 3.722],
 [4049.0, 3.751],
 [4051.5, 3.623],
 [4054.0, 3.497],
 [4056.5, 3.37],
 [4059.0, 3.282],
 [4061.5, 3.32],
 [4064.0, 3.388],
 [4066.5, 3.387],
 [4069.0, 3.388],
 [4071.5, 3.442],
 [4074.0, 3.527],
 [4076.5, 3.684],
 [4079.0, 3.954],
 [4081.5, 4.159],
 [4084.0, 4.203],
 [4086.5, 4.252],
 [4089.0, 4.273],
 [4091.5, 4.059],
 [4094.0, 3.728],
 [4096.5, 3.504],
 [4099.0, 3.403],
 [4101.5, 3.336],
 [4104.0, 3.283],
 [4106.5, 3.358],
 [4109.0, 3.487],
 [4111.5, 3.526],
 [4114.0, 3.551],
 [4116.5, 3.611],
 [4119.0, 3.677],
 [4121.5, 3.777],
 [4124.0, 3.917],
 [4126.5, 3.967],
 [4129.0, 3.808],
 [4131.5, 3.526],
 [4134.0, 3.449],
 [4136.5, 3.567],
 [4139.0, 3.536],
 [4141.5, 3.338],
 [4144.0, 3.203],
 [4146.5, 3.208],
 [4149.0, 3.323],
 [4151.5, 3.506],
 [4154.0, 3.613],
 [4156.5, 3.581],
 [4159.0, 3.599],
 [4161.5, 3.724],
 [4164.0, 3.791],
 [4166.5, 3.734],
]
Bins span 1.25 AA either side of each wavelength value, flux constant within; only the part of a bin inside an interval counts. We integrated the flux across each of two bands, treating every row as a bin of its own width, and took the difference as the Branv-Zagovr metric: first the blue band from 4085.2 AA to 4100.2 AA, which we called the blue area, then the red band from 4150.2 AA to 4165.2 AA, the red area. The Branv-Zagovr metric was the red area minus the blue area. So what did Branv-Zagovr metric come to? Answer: -4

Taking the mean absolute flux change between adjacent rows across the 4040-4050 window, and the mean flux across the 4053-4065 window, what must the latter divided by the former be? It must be 56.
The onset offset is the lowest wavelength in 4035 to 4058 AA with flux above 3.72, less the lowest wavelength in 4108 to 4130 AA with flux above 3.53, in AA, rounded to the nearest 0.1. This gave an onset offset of -67.5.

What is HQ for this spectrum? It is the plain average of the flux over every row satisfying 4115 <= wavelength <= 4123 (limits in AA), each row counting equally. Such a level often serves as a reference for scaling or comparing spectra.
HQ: 3.69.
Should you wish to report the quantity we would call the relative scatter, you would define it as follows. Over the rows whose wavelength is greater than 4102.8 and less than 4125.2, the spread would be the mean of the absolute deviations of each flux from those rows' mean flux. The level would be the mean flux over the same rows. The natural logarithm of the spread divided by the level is -3.17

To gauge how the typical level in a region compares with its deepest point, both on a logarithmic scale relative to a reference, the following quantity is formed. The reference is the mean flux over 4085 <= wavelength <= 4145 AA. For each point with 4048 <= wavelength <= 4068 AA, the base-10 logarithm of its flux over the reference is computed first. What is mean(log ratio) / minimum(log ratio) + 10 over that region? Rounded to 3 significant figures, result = 10.5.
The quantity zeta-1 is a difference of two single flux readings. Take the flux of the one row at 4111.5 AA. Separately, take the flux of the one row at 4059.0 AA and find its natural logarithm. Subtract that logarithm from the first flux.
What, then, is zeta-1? 2.34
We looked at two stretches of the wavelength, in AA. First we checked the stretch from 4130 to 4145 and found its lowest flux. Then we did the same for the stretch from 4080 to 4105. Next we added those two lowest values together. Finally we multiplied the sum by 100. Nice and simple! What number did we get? 649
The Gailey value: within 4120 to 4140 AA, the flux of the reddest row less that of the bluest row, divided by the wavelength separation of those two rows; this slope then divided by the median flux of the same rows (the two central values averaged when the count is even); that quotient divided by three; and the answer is -0.0013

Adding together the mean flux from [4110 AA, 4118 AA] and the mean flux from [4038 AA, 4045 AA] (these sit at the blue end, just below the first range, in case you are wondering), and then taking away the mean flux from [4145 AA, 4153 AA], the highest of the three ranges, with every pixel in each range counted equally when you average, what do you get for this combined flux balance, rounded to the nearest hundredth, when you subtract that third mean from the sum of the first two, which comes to 3.73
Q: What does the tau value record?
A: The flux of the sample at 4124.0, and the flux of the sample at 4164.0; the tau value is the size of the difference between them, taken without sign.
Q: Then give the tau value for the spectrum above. 0.13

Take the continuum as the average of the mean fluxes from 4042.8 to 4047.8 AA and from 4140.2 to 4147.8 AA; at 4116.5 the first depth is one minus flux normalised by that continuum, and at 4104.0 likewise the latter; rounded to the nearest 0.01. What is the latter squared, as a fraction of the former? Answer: -0.05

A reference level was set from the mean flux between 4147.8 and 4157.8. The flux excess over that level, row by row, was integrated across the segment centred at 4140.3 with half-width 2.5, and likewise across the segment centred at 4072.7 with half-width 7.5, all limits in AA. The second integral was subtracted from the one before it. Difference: -1.2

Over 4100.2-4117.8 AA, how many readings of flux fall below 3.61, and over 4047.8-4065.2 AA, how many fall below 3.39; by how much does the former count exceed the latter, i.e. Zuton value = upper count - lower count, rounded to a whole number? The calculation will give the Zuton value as 2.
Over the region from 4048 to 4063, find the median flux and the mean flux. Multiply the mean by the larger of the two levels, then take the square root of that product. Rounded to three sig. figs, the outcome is 3.47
